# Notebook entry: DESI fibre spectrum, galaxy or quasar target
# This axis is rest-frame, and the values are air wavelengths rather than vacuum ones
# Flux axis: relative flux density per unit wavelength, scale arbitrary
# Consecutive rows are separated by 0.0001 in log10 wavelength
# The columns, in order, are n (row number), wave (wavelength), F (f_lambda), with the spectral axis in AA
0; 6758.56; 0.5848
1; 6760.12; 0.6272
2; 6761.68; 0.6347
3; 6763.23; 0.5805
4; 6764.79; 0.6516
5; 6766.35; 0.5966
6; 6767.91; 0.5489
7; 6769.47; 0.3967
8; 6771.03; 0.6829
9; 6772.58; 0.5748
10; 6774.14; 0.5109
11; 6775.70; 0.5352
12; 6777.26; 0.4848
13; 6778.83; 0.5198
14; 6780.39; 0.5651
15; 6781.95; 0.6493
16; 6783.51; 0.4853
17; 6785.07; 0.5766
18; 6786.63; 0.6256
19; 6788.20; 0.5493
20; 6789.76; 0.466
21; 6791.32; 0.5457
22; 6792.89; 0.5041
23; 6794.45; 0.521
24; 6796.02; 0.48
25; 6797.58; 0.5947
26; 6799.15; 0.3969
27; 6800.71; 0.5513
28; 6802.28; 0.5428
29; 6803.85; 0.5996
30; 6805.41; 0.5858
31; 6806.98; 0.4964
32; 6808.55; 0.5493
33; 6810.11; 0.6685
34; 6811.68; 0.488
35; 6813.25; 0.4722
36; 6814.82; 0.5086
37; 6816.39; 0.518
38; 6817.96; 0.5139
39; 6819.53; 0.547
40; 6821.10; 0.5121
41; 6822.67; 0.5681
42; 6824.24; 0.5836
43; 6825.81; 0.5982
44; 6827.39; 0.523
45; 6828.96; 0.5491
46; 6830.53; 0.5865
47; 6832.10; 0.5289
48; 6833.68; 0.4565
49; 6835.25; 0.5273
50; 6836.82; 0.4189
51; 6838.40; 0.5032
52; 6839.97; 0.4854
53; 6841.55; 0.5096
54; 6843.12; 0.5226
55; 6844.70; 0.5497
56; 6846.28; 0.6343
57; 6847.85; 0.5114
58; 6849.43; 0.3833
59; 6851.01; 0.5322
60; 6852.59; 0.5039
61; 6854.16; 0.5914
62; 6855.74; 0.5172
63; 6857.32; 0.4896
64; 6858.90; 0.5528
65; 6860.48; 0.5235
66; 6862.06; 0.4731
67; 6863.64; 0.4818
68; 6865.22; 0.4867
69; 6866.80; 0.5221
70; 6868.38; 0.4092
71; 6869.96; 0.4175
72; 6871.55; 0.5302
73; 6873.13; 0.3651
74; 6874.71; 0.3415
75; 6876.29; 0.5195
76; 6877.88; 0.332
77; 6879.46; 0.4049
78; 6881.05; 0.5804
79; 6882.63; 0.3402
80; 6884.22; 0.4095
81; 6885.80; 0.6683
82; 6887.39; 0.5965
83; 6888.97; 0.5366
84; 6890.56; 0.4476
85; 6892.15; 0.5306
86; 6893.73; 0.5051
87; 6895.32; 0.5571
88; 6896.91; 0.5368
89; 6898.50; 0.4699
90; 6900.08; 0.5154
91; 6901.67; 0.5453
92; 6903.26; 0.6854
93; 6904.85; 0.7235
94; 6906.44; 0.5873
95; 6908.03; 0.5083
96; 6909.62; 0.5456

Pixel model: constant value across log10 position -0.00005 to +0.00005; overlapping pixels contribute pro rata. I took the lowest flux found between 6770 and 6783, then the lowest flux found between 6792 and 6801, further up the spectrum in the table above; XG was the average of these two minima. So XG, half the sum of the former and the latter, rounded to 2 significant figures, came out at 0.44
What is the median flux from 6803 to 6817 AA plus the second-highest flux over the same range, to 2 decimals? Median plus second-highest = 1.12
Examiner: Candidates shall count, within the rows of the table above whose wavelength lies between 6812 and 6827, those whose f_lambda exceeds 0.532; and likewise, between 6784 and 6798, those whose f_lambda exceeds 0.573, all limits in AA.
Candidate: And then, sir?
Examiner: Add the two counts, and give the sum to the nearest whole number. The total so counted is 7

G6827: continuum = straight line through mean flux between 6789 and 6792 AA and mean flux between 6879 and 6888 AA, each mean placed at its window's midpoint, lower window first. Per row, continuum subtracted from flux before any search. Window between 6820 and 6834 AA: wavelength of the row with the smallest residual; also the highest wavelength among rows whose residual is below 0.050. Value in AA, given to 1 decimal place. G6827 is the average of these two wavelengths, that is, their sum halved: 6833.7 AA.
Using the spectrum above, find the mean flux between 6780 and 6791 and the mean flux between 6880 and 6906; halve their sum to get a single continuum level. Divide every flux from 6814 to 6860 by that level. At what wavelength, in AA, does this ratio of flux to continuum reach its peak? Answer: 6846.28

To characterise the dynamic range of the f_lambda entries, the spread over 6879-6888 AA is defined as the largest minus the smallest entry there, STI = 0.33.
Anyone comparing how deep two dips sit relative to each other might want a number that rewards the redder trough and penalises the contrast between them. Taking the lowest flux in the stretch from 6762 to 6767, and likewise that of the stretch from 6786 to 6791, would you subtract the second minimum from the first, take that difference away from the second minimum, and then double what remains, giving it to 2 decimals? 0.70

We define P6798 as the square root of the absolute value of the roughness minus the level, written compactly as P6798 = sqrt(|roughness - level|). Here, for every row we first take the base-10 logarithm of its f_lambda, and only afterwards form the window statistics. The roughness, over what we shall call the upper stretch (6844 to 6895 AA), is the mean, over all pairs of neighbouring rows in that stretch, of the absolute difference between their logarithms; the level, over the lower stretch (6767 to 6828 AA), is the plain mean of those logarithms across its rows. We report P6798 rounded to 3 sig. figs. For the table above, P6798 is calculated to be 0.595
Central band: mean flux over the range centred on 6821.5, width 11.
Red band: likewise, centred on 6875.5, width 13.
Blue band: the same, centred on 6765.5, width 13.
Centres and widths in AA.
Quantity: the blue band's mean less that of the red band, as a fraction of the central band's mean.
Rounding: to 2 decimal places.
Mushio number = 0.28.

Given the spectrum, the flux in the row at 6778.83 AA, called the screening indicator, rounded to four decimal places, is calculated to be 0.5198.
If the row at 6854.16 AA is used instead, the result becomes 0.5914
